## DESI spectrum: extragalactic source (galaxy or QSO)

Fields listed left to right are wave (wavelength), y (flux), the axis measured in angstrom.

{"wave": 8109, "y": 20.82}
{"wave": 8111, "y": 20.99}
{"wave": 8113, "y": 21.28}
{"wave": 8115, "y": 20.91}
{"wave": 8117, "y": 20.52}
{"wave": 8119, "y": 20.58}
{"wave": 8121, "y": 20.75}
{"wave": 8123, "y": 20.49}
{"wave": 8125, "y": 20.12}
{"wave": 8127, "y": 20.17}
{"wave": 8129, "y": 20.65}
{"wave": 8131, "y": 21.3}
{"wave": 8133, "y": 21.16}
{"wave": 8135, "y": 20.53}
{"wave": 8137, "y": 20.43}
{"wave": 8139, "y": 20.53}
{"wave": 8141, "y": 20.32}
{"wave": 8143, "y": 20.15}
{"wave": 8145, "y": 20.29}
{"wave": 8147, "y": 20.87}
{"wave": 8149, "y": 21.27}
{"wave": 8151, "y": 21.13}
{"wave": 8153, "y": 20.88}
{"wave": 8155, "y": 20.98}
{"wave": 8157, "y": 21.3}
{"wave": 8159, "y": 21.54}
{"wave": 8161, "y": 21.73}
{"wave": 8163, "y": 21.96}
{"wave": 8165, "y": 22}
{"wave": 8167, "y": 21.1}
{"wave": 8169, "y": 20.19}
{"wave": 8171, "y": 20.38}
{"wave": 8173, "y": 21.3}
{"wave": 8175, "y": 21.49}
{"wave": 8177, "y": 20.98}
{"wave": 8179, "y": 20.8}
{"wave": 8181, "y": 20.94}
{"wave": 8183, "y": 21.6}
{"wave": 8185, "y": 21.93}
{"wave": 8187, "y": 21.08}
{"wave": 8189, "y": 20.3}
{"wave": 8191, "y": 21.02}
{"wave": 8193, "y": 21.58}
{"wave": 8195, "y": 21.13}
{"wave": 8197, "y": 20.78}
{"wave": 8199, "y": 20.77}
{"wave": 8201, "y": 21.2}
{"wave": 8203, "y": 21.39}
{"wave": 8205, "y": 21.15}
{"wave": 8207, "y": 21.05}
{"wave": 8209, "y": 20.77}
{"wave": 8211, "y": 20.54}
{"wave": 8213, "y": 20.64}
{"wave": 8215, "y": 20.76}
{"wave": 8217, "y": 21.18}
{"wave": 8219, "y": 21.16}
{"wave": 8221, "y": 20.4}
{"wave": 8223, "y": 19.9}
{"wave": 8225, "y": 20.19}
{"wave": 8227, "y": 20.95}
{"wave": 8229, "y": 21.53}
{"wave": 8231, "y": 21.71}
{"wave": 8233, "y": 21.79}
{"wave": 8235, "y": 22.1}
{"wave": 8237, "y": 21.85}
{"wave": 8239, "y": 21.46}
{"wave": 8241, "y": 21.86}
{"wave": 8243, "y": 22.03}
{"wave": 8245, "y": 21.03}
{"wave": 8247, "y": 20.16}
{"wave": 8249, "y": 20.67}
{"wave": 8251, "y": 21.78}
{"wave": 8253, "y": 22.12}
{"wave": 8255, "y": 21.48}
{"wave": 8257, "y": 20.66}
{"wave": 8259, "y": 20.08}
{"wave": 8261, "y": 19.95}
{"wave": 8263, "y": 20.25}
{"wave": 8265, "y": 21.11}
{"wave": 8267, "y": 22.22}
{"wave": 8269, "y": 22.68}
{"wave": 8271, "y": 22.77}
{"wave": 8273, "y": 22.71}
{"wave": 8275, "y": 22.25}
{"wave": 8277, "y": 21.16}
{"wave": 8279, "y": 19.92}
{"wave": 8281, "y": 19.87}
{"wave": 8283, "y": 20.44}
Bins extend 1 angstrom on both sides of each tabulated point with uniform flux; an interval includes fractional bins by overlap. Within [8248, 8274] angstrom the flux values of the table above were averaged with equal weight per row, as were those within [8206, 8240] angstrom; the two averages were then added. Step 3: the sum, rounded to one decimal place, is 42.5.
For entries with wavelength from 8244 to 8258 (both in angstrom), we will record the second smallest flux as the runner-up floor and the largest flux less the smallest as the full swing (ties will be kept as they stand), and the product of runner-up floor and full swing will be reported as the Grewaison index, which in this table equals 40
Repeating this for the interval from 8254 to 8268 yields 46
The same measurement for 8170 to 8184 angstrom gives 25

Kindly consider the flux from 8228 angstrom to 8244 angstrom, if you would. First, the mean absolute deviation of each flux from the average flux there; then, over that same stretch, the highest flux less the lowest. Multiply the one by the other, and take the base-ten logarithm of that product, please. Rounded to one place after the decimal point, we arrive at -1.0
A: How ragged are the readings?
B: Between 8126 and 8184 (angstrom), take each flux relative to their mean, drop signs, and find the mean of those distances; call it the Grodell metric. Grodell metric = 0.44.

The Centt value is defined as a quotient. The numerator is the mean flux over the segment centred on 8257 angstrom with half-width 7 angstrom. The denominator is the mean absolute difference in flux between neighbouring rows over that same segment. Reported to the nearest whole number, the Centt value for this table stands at 45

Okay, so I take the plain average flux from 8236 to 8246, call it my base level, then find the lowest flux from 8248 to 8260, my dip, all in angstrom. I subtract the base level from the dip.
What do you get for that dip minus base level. -1.6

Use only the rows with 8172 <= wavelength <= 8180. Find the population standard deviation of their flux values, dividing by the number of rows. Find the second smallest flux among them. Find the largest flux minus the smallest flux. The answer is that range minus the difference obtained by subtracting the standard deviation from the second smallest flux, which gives -20.0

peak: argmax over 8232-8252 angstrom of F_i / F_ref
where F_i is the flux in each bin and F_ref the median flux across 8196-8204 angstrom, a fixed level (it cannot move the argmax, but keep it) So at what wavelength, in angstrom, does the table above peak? 8235 angstrom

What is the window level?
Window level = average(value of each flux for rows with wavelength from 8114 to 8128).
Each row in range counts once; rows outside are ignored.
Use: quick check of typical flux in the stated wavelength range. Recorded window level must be 20.5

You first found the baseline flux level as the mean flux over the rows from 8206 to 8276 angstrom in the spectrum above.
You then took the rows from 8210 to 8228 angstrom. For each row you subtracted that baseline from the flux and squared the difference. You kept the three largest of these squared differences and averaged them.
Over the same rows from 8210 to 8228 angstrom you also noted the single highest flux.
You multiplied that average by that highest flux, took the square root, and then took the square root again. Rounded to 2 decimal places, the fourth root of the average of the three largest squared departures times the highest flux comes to 2.26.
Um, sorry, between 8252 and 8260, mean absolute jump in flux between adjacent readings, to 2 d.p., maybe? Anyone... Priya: 0.68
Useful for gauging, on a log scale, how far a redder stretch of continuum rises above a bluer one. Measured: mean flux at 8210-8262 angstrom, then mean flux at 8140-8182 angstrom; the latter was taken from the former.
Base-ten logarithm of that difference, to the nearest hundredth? -1.32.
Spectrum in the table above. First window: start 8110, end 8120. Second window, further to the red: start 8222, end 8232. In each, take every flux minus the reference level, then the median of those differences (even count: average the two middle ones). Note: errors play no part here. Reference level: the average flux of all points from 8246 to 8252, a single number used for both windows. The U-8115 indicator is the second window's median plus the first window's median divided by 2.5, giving 0.1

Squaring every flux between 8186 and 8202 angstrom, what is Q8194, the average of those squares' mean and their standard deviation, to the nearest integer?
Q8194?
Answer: 228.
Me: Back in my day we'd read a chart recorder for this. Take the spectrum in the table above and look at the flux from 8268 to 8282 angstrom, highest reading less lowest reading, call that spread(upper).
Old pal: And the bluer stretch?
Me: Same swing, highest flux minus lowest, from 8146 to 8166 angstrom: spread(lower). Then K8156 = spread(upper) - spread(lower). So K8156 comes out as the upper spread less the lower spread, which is 1.8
